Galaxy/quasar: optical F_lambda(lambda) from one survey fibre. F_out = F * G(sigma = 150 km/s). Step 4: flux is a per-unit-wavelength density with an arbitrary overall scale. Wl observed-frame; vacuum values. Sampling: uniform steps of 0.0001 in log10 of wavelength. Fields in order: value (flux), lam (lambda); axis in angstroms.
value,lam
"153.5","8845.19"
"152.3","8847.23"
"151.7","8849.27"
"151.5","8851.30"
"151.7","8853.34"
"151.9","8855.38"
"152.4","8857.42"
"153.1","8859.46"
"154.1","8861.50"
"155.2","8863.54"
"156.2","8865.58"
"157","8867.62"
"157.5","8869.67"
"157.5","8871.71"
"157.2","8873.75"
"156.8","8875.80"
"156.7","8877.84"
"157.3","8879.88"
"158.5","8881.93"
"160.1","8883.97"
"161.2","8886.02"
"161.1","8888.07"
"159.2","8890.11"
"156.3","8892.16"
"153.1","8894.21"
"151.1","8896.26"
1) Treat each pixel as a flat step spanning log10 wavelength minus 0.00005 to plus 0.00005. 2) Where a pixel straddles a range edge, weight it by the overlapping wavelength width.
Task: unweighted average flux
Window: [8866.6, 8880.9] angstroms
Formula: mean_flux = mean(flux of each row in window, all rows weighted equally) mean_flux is 157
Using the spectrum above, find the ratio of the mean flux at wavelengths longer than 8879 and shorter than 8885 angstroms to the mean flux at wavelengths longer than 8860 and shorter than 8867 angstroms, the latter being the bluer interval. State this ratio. 1.02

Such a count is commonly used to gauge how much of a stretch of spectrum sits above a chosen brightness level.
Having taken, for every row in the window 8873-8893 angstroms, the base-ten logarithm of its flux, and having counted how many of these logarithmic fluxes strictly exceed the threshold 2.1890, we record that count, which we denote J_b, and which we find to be 10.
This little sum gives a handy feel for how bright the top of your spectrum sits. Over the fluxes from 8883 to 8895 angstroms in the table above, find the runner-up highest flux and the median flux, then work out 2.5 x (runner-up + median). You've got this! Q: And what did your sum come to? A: 802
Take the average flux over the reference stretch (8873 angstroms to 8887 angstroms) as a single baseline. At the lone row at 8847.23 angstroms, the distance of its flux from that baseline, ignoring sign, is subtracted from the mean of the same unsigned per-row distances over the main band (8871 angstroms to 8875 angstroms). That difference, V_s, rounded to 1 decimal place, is -5.0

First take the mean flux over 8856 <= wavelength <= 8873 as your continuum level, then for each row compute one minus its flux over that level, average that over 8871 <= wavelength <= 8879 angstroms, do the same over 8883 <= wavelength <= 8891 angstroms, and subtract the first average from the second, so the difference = -0.022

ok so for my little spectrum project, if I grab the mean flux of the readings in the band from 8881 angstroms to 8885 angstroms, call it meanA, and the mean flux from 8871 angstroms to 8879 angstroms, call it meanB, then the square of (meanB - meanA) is 5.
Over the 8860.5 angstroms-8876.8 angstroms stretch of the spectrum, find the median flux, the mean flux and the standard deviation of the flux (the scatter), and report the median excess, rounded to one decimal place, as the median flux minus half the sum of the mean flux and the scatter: 78.1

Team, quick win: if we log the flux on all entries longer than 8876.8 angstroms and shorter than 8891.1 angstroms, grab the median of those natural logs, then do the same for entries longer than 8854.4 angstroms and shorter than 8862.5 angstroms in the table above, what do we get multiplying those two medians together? 25.5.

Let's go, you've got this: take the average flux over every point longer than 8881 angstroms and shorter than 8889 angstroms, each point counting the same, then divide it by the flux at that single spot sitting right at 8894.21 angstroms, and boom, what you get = 1.05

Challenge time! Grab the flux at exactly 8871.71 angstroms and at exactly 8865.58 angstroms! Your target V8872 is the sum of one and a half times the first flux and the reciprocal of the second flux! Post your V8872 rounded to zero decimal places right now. 236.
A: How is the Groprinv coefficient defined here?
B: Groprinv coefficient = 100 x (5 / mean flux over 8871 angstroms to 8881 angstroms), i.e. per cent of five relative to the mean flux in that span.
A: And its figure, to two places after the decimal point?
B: 3.18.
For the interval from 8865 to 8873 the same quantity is 3.18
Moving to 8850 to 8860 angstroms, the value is 3.29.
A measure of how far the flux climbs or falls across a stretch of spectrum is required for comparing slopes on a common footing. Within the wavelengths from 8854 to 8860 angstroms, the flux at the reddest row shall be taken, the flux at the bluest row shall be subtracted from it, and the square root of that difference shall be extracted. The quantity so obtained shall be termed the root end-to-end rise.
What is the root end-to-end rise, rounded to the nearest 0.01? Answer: 1.10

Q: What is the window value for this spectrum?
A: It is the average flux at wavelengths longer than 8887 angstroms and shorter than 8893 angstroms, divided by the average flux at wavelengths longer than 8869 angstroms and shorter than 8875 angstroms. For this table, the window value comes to 1.01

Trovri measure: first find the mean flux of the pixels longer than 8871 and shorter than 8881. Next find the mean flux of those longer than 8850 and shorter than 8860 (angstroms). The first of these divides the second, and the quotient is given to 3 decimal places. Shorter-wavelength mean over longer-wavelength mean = 0.968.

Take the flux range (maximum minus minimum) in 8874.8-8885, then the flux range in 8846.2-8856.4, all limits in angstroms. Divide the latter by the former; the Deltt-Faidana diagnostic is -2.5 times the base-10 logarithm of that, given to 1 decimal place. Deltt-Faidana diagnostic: 1.6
